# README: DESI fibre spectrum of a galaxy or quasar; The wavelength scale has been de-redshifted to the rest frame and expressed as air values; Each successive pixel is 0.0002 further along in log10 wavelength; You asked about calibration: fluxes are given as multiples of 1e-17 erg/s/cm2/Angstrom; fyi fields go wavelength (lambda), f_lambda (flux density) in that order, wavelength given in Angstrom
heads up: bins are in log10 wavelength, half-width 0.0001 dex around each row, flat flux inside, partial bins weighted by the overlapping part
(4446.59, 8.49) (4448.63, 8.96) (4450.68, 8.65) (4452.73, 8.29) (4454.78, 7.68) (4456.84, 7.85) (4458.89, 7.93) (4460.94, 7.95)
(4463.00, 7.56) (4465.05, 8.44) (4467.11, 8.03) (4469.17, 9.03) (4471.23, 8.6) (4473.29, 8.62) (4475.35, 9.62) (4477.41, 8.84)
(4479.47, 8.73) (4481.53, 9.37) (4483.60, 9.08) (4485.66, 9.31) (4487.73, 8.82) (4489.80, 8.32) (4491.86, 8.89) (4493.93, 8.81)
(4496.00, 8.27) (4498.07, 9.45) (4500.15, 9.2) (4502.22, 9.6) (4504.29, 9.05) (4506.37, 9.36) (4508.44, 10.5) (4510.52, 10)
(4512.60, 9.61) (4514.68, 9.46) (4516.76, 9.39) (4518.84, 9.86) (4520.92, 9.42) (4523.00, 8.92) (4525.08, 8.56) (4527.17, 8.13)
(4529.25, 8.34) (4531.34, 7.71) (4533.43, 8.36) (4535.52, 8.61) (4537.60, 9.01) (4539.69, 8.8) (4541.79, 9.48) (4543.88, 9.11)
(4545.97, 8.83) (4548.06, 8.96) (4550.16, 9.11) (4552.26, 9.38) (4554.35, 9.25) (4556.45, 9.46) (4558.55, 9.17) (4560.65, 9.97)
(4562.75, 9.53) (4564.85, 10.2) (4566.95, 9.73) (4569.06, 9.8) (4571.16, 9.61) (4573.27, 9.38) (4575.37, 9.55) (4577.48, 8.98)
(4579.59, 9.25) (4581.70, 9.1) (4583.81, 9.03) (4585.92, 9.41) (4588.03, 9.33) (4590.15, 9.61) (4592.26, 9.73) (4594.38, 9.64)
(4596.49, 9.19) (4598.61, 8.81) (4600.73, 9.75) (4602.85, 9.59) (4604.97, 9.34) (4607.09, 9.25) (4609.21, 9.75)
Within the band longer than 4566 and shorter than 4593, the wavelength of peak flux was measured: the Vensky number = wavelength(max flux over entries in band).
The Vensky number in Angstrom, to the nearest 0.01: 4569.06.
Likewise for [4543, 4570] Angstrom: 4564.85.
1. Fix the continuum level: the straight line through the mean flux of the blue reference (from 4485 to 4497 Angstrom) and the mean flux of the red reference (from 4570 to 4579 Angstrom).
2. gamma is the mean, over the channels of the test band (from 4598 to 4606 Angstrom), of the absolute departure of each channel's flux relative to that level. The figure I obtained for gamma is 0.3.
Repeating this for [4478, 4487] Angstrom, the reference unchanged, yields 0.4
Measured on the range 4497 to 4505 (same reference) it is 0.5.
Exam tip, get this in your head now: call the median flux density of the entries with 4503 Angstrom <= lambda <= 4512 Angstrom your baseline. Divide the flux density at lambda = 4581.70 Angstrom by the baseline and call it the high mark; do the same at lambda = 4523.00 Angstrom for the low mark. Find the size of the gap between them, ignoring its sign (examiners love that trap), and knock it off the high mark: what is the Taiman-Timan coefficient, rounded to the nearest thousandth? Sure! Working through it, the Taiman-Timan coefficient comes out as 0.921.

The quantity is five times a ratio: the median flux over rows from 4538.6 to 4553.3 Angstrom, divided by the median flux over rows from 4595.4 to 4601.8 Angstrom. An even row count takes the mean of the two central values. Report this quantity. 4.96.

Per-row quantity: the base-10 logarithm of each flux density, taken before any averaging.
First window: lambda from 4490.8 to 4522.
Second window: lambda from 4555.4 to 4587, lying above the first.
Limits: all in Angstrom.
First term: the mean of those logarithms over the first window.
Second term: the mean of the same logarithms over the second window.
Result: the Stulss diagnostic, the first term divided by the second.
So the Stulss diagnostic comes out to 0.996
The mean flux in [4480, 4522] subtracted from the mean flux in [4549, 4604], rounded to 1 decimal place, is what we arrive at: 0.2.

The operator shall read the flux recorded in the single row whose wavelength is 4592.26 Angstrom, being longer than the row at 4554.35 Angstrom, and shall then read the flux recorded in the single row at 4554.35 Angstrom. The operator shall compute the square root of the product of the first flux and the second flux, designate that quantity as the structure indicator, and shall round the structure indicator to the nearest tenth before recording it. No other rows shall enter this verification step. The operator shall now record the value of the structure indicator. 9.5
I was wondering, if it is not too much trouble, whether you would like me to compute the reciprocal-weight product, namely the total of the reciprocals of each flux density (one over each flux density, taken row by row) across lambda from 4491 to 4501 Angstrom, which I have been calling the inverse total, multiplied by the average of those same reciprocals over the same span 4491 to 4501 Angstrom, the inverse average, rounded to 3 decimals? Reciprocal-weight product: 0.063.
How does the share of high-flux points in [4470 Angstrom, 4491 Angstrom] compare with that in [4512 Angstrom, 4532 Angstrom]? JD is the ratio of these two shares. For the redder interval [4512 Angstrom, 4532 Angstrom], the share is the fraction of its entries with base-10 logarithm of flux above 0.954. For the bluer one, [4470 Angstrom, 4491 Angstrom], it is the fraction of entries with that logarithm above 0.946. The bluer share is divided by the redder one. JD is 1.0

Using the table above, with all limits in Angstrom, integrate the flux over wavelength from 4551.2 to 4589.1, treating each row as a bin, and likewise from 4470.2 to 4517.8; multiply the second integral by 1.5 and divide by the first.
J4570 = 1.83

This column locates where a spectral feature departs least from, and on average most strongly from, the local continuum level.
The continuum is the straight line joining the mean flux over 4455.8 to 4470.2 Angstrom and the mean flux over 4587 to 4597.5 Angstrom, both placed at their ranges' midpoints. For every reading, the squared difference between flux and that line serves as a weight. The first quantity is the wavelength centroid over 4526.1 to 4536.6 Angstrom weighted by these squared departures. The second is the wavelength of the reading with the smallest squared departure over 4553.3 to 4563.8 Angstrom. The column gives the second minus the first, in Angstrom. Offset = 27.9 Angstrom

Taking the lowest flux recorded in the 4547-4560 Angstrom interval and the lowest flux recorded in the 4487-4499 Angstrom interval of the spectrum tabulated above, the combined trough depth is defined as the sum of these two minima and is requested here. 17.2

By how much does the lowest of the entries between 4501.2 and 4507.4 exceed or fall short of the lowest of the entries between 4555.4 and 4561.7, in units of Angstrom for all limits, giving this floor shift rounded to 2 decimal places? -0.12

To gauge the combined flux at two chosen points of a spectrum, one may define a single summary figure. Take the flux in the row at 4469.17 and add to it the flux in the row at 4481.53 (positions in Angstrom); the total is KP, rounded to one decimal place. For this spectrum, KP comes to 18.4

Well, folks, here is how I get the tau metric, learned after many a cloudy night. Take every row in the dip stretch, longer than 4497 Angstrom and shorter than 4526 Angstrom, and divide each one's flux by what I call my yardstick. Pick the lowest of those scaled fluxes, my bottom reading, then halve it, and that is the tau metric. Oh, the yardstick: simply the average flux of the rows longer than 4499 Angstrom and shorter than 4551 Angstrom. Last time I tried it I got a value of 0.471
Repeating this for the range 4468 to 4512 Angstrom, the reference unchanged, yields 0.455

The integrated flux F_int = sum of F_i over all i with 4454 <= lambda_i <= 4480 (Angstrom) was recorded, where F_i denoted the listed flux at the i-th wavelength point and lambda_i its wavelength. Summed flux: 109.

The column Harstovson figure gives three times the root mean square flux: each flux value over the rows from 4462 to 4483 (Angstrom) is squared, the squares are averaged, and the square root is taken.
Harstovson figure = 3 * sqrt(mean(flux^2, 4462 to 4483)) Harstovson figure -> 26.1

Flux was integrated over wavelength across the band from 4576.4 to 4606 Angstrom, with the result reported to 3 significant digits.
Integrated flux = 276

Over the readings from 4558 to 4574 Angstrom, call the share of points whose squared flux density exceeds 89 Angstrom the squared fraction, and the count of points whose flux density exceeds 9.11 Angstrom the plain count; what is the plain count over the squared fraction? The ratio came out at 11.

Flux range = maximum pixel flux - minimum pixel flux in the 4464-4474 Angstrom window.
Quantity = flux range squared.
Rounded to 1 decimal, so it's 1.0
